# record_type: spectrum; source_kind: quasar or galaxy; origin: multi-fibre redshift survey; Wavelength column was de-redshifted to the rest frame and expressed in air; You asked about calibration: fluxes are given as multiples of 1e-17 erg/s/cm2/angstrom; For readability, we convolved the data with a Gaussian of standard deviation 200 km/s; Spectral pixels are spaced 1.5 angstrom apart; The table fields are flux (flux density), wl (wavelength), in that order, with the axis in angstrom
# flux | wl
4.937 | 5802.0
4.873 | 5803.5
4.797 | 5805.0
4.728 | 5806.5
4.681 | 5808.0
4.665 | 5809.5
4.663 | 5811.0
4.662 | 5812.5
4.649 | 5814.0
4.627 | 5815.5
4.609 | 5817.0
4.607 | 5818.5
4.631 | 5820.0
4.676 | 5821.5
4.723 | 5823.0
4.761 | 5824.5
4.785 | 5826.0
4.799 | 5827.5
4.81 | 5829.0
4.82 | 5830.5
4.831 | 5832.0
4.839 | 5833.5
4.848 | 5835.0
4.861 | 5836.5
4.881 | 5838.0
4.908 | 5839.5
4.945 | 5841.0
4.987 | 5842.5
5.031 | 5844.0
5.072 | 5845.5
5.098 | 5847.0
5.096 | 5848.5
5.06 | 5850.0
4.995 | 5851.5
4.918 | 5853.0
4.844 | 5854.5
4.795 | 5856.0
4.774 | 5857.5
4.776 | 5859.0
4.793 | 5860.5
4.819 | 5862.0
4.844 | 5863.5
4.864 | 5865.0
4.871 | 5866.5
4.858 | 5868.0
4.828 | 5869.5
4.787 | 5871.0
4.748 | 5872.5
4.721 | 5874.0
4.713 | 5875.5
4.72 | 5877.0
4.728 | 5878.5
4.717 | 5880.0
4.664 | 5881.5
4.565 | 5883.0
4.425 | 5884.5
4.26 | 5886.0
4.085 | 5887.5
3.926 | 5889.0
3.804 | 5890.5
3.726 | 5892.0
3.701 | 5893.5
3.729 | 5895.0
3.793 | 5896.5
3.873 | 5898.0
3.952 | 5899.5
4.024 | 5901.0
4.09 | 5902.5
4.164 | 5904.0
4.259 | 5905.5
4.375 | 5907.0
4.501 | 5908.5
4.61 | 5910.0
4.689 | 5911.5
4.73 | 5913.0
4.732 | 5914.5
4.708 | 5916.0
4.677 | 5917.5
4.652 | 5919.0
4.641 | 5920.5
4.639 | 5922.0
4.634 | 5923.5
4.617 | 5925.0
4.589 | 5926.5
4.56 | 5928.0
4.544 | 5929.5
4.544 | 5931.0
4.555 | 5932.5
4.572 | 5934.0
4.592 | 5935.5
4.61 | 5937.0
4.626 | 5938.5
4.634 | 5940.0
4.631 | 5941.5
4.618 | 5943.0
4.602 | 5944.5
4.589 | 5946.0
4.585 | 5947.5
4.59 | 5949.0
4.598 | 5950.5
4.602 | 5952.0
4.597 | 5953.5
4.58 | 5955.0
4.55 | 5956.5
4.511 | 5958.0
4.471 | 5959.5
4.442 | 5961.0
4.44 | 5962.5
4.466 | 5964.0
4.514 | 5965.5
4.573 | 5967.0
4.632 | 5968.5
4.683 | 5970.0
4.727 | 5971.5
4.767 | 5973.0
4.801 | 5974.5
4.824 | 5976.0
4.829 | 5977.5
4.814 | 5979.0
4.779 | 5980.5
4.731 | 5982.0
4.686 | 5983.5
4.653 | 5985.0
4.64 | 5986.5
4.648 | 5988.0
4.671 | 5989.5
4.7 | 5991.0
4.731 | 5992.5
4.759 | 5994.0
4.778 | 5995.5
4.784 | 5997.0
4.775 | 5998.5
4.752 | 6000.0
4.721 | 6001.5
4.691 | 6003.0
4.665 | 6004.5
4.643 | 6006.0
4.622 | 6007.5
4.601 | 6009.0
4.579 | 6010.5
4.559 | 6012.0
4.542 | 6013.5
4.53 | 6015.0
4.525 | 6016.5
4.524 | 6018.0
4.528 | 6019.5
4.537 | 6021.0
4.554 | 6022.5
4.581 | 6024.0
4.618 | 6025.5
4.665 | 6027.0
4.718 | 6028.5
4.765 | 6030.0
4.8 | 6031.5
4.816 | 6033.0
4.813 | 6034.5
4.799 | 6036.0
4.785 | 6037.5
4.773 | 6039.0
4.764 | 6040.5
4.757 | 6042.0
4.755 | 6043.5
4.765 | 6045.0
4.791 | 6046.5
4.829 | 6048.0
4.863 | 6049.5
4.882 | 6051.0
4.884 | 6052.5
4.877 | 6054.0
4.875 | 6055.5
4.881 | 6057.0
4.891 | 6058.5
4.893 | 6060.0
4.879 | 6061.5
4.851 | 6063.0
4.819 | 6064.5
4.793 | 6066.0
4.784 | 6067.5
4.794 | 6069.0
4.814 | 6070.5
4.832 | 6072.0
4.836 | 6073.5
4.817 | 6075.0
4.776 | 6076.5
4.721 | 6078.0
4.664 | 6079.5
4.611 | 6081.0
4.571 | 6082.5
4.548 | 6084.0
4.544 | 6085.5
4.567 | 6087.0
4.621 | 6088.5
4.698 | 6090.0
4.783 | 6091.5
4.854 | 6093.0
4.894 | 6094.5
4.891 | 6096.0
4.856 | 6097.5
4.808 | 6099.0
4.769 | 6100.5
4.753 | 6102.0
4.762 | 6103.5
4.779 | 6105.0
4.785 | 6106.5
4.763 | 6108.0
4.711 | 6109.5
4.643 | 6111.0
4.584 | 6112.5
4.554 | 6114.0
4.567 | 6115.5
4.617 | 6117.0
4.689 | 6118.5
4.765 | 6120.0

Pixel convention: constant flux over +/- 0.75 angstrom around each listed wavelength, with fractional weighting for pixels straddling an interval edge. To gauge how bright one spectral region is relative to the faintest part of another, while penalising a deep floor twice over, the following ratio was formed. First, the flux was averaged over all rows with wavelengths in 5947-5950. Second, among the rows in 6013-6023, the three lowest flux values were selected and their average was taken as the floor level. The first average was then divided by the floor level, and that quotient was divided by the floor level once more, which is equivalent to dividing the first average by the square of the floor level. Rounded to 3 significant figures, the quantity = 0.224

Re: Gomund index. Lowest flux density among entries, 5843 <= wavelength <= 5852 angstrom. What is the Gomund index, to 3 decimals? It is 4.995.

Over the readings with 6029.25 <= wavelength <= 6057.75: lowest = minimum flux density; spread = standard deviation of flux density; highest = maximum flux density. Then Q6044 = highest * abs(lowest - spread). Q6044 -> 23.0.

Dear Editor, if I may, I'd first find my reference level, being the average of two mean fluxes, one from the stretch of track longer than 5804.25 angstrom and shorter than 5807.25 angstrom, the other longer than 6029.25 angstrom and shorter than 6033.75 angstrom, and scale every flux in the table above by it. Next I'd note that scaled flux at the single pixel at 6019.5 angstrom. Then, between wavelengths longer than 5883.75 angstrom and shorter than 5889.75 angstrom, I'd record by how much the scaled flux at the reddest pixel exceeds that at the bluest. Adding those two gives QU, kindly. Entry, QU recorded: 0.843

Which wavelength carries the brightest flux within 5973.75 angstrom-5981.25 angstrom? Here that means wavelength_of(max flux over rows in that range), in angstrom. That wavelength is 5977.5 angstrom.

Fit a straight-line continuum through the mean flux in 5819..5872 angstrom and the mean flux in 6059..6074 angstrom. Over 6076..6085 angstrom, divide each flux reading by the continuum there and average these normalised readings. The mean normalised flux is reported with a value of 0.96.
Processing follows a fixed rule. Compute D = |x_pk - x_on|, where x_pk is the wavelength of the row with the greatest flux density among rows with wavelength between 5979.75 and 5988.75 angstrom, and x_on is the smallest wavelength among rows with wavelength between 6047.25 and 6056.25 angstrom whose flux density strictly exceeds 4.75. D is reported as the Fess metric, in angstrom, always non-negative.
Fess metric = 67.5 angstrom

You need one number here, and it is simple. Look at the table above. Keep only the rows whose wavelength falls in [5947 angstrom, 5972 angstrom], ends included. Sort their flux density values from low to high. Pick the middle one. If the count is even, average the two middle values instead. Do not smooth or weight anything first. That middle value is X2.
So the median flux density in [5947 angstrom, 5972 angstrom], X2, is 4.58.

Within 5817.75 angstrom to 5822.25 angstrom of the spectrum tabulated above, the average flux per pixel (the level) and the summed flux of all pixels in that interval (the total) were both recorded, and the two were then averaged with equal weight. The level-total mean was 9.3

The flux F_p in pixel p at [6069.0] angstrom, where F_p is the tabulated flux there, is 4.794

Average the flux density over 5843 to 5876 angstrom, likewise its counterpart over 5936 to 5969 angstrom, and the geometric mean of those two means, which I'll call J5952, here 4.72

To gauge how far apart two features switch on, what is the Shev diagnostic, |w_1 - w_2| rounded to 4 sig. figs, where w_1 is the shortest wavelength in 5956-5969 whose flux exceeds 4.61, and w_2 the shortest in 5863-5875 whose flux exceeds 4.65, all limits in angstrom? 105.0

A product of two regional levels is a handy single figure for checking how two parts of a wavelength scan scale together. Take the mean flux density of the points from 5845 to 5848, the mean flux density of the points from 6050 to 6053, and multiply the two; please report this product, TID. 24.8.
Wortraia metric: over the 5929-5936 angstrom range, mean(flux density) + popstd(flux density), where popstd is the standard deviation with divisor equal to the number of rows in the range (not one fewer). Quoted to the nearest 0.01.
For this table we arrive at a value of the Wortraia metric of 4.58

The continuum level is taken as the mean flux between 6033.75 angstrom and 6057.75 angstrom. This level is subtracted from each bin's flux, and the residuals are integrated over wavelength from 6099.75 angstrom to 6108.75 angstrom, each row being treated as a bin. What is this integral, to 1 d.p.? -0.4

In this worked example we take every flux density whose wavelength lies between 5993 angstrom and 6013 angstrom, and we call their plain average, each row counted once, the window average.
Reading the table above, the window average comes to 4.69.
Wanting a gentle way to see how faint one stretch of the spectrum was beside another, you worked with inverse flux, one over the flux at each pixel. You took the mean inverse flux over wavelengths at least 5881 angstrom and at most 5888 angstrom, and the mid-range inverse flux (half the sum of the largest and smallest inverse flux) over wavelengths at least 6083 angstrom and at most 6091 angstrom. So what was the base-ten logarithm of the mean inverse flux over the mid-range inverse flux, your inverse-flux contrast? 0.022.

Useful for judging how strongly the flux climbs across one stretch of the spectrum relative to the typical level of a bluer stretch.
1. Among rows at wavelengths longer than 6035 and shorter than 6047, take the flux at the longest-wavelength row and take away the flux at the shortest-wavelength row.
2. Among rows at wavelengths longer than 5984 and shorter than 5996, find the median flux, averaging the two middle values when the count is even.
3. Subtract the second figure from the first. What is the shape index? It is -4.7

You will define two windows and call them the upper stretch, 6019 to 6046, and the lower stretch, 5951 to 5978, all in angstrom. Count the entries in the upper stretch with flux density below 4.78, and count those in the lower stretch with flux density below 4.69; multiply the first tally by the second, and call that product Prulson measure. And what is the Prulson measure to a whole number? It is 169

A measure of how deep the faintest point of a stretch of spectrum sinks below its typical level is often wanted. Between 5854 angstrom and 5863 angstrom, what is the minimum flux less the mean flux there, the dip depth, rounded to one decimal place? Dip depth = 0.0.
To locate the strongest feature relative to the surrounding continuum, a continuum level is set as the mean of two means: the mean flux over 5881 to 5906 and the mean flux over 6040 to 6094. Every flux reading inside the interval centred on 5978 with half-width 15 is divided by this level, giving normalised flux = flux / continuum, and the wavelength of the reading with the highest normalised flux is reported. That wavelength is 5977.5 angstrom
